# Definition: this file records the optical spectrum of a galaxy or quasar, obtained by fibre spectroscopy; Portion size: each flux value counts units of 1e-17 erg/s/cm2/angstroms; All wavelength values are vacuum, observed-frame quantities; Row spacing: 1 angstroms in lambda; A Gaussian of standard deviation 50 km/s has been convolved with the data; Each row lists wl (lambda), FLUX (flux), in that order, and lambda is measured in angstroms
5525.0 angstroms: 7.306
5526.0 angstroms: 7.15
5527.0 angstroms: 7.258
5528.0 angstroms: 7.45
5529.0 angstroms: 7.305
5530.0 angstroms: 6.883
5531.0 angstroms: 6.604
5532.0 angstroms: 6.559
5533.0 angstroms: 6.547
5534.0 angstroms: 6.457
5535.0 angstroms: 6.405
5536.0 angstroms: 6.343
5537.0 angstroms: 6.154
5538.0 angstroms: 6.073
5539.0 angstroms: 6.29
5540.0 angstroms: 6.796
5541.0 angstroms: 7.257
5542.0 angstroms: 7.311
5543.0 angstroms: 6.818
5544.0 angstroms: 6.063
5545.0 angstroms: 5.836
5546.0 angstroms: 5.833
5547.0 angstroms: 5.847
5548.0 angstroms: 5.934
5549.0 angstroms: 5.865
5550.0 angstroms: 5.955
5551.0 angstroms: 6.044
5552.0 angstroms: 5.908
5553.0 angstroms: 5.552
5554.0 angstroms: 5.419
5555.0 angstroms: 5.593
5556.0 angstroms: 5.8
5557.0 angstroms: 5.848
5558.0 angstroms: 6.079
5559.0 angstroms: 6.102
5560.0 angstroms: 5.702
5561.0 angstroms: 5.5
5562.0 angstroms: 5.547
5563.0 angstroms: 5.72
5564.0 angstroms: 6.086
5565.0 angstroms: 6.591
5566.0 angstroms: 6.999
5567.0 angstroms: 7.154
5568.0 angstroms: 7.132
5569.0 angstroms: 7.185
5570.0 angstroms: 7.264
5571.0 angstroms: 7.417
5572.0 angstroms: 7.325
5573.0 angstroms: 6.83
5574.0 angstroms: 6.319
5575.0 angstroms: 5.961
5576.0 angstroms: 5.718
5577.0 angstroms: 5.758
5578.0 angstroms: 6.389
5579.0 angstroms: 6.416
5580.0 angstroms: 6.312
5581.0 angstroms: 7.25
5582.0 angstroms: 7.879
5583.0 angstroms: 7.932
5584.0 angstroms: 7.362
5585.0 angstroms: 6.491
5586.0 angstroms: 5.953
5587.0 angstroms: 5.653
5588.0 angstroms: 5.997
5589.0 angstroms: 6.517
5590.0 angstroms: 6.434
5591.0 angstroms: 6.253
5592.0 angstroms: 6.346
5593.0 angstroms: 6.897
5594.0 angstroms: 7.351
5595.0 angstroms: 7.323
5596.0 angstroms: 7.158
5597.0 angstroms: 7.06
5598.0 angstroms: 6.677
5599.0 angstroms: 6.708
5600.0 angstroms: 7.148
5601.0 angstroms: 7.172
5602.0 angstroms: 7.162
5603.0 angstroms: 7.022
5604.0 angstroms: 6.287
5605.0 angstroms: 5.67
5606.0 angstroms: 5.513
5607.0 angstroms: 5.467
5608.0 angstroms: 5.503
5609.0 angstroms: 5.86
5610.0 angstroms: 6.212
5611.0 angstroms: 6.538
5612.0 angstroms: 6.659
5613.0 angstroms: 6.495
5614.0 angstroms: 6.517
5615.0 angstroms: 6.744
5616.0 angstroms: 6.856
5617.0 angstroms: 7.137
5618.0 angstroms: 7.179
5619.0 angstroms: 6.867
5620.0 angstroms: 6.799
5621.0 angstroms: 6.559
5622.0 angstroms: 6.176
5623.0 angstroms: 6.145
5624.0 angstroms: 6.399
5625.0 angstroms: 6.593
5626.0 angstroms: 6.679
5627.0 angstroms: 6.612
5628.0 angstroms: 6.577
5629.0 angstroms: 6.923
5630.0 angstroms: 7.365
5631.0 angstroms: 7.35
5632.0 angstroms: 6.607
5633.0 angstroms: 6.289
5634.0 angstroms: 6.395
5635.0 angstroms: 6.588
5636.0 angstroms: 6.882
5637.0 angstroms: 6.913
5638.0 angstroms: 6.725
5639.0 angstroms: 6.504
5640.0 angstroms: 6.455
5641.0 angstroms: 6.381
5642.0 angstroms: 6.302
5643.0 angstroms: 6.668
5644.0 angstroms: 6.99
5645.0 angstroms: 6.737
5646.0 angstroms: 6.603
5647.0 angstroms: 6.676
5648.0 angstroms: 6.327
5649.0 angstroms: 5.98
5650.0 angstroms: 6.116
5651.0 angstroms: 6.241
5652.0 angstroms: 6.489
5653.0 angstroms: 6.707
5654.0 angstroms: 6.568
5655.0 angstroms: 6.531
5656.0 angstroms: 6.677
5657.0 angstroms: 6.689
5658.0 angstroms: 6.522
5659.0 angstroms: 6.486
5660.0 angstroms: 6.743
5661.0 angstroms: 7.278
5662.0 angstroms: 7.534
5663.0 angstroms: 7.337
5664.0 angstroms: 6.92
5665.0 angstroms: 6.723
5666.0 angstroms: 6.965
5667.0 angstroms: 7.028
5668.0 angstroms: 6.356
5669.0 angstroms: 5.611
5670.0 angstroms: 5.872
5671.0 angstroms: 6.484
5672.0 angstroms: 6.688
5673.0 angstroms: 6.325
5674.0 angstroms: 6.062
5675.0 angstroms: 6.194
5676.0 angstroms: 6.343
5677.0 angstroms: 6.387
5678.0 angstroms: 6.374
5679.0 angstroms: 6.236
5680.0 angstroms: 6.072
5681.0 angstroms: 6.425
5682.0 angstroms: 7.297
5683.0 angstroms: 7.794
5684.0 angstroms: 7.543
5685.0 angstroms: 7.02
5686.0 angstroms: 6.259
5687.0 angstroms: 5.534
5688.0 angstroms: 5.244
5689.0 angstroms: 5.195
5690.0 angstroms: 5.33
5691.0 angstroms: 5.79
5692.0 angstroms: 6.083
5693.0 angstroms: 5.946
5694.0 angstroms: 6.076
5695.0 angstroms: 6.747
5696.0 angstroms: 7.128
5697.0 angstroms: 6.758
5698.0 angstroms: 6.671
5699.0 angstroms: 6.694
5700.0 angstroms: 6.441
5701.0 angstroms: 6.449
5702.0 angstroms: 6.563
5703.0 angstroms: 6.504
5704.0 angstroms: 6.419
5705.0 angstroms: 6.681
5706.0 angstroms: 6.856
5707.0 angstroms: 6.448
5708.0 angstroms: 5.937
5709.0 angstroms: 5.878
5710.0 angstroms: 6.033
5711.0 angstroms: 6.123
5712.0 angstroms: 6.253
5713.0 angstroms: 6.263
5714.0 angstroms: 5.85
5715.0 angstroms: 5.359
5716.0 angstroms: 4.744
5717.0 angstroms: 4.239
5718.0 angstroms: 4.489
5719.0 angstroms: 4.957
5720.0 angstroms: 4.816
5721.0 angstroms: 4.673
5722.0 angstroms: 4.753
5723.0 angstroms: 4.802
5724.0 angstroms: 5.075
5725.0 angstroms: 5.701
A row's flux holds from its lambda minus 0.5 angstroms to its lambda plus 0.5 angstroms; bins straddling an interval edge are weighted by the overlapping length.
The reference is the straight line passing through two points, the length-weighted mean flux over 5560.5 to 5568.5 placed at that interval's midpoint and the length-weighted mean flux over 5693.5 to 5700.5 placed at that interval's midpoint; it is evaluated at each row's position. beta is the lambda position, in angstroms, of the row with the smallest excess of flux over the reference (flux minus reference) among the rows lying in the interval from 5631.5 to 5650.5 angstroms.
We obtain 5649.0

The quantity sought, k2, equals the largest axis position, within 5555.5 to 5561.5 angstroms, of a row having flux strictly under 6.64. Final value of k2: 5561.0 angstroms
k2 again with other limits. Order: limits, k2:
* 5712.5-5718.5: 5718.0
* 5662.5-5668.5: 5668.0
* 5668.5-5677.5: 5677.0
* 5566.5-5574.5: 5574.0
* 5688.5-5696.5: 5694.0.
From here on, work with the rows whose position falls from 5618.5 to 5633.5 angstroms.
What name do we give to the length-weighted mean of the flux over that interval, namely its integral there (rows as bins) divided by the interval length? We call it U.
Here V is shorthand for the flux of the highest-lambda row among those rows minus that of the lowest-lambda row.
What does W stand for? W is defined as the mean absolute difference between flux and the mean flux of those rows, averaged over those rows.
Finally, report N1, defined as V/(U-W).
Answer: -0.09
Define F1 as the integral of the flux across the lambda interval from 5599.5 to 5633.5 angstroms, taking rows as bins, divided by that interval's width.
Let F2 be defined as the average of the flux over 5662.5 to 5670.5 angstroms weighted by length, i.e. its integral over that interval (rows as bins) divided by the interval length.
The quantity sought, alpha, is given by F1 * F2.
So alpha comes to 43.3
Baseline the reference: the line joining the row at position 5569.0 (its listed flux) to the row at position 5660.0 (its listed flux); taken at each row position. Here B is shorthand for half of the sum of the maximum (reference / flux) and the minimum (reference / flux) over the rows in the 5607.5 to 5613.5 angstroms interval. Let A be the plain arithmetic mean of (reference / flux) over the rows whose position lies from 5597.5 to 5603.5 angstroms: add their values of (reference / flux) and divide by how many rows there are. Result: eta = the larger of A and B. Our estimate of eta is 1.16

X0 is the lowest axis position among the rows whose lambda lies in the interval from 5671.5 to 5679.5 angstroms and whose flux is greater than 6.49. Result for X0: 5672.0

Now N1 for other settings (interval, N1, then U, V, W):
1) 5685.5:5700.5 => 0.03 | 6.13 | 0.2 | 0.51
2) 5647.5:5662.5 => 0.19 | 6.59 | 1.2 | 0.28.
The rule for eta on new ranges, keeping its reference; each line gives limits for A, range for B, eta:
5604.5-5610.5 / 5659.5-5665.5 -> 1.23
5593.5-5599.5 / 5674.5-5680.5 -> 1.07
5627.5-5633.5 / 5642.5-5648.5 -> 1.03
